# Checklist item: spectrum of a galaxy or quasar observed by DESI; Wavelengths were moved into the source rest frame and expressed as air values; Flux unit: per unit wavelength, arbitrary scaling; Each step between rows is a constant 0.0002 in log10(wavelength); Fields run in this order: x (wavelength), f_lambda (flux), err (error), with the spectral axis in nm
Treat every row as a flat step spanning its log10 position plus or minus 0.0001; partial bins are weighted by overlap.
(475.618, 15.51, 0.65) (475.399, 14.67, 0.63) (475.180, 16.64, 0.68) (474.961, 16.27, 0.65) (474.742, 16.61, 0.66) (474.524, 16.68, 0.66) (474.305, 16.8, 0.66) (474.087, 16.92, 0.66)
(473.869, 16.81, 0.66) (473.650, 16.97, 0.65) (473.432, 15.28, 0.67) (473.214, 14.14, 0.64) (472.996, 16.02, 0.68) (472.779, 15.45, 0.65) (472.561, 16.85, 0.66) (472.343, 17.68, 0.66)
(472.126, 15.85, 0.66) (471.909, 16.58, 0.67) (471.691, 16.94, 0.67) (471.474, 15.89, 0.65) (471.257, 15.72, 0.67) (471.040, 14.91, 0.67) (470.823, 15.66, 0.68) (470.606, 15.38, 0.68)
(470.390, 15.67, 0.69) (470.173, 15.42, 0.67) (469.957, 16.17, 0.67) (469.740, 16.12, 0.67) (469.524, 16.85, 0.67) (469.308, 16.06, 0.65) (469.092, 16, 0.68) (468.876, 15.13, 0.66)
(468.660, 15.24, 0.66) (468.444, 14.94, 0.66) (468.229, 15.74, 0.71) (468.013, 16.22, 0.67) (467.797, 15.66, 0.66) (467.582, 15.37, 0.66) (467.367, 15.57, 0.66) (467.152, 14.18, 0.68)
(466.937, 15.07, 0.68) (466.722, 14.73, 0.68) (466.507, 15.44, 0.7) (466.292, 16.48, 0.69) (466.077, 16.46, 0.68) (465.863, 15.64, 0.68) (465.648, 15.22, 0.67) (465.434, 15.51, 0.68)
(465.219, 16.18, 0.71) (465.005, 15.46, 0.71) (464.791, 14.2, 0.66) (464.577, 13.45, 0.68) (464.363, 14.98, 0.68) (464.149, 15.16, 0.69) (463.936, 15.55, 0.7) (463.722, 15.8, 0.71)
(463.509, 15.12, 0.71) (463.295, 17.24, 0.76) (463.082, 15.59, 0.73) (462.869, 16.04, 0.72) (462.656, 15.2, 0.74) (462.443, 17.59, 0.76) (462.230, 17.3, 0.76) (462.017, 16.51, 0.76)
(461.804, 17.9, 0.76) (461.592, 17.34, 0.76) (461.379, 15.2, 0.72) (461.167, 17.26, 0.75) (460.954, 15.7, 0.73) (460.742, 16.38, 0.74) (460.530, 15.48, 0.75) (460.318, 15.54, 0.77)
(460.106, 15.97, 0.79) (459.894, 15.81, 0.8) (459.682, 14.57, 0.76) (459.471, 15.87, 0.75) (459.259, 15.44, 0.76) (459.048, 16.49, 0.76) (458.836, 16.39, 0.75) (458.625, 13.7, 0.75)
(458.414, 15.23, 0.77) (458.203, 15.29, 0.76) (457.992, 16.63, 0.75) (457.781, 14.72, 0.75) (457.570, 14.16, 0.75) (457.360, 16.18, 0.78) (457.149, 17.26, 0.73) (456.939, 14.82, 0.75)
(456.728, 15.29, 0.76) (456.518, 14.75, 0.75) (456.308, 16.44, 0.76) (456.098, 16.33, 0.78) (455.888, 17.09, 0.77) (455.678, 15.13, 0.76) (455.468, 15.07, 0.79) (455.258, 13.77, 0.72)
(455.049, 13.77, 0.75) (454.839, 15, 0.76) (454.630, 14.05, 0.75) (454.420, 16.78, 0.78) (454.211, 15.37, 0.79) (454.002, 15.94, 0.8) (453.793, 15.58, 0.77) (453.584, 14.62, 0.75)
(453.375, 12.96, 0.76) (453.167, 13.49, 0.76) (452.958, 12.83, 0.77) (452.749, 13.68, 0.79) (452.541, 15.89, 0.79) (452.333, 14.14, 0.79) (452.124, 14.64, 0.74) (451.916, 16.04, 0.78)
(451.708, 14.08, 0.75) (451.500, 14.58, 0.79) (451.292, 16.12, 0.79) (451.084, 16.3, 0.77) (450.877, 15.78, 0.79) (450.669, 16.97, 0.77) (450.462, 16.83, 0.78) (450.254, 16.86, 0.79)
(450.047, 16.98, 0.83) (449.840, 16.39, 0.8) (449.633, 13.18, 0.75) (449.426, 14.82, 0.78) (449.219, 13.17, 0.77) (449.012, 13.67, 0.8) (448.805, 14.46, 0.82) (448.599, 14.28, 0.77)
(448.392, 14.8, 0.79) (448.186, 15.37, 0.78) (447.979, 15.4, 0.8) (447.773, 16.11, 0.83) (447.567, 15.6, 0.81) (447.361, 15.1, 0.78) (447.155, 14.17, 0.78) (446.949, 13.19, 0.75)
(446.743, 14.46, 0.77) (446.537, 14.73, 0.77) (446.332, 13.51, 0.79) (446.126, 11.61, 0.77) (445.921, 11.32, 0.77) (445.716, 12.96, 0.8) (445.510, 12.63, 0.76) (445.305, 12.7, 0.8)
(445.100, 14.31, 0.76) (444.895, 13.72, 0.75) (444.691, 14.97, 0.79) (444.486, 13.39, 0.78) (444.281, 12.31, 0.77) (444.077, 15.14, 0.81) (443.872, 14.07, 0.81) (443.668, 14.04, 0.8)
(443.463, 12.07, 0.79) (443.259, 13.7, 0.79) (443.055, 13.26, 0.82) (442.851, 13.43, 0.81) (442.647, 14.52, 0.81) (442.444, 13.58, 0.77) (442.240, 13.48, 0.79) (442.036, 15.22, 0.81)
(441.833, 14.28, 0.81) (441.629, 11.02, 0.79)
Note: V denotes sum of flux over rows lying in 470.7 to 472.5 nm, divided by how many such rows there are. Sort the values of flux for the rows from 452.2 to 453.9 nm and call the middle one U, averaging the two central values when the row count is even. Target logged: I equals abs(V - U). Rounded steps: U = 13.9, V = 16.2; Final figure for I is 2.2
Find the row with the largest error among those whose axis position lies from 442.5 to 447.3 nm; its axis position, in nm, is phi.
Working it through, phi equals 443.055 nm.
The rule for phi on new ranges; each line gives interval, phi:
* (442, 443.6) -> 443.055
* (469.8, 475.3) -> 470.390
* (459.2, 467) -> 459.894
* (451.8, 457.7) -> 454.002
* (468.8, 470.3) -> 469.092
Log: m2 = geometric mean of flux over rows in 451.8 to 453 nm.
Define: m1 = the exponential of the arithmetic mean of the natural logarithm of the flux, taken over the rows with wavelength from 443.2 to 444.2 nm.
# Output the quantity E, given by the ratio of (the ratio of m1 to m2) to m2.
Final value 0.0656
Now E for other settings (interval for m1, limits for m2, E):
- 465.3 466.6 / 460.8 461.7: 0.0591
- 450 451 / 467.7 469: 0.0696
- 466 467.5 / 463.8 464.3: 0.0653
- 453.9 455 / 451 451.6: 0.0629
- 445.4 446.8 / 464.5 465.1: 0.0630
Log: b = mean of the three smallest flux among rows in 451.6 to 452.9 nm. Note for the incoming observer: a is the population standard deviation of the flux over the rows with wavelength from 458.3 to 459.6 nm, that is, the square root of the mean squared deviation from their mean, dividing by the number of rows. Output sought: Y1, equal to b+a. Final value 14.9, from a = 0.93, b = 14.0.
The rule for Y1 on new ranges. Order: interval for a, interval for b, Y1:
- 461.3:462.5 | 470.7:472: 16.3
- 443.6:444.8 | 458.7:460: 16.2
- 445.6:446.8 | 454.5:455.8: 15.2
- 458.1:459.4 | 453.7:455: 15.7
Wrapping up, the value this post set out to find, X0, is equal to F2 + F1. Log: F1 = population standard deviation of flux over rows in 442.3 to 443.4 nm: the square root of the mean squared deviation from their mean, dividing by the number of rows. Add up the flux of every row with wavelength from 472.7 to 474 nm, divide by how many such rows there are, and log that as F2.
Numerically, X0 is 16.2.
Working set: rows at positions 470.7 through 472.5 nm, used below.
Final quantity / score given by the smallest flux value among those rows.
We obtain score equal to 14.91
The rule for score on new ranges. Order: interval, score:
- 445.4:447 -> 11.32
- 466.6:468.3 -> 14.18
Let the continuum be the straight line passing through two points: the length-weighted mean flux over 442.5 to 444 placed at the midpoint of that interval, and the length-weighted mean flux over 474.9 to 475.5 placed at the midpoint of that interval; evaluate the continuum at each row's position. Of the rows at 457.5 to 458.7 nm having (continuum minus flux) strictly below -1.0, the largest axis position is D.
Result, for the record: 457.992 nm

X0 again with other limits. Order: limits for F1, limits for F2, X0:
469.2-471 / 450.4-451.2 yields 16.9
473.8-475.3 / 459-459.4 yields 16.2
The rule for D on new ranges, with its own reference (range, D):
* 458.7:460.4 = 460.106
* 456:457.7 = 457.360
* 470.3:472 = 471.691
